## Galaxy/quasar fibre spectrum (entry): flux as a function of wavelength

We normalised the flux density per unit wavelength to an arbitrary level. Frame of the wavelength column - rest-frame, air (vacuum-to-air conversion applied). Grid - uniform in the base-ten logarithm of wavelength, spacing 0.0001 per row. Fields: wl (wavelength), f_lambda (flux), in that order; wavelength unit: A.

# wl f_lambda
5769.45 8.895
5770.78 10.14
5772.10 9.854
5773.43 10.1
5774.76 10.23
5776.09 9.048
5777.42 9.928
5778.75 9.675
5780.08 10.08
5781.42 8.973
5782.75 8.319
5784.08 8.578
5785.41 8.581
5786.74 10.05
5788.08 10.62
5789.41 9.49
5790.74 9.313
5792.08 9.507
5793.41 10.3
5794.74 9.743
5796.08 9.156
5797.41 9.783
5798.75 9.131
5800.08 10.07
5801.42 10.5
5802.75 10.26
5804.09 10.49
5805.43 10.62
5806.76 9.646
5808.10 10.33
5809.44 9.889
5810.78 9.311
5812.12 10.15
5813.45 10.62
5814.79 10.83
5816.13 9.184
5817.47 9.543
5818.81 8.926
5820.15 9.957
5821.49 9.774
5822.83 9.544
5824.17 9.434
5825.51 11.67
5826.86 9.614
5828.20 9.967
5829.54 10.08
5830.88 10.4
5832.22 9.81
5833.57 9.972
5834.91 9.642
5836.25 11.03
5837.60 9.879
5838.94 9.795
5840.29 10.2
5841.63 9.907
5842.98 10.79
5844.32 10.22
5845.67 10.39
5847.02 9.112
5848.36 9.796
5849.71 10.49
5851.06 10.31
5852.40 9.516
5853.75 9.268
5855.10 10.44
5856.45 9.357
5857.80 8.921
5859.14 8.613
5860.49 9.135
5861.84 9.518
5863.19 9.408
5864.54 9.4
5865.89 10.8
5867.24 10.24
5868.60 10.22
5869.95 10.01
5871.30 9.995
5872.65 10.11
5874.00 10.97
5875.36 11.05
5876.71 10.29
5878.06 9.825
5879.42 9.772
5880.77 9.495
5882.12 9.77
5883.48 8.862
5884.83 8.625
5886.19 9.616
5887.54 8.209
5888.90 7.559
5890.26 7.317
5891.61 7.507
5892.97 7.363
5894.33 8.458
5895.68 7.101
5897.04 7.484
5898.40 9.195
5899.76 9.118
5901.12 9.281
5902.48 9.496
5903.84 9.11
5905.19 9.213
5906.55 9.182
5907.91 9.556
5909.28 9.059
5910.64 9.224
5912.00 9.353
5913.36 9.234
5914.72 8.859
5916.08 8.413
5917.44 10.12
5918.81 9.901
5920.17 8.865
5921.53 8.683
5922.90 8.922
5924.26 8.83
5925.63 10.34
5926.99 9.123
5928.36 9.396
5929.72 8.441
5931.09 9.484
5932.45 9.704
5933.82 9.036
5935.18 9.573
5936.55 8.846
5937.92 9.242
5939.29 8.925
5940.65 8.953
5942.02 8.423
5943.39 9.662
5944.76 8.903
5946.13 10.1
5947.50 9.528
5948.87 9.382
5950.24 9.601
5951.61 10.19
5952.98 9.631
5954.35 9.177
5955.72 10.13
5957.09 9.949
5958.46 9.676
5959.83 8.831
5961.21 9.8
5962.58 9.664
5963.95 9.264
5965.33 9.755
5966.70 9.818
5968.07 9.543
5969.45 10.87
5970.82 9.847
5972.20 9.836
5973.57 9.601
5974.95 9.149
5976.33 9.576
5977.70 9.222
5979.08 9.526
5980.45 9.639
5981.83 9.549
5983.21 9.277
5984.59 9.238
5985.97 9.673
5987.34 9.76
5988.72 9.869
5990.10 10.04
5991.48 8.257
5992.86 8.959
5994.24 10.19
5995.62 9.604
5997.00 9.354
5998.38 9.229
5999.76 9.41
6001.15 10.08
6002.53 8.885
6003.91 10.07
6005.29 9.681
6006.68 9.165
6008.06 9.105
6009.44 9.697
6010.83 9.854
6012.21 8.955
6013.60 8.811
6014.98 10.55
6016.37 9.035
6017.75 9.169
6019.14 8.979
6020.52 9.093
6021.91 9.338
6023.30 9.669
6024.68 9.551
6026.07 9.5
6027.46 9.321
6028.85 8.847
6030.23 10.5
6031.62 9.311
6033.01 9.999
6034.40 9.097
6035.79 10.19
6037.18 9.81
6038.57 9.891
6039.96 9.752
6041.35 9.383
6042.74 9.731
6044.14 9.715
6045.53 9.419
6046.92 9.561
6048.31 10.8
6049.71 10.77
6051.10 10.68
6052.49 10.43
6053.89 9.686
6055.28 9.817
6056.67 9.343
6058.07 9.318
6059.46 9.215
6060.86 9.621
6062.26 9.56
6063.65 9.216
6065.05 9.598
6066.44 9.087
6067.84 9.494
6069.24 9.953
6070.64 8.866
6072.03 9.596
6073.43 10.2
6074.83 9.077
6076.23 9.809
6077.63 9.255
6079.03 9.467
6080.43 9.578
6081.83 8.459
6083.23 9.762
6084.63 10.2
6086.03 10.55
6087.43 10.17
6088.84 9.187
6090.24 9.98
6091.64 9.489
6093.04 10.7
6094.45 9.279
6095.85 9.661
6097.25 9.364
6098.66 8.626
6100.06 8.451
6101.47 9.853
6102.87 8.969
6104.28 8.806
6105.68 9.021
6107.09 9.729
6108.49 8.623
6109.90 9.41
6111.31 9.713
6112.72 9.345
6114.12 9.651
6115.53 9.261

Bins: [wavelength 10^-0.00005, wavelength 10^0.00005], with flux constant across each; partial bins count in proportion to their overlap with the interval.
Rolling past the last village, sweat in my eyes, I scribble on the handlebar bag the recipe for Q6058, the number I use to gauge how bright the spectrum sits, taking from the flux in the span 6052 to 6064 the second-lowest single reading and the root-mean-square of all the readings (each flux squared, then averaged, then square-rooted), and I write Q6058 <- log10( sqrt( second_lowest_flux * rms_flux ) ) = 0.97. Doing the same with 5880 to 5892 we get 0.90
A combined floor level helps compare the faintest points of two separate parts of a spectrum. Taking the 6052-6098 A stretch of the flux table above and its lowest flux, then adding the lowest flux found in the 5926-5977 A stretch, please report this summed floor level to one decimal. 16.9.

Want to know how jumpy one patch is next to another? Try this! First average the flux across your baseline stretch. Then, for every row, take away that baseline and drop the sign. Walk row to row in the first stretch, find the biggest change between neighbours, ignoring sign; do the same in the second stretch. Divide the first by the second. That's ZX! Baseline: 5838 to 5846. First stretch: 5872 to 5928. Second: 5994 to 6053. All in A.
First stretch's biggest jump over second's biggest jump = 1.43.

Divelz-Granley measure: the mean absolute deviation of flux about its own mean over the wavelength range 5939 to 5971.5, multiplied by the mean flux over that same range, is 3.8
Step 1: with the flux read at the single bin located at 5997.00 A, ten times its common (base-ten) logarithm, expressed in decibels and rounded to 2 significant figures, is 9.7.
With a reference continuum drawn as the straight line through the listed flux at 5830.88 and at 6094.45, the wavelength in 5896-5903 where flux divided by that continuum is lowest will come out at 5897.04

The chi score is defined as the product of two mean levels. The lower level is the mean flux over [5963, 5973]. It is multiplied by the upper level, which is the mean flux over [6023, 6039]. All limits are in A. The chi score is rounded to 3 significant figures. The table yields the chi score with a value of 94.9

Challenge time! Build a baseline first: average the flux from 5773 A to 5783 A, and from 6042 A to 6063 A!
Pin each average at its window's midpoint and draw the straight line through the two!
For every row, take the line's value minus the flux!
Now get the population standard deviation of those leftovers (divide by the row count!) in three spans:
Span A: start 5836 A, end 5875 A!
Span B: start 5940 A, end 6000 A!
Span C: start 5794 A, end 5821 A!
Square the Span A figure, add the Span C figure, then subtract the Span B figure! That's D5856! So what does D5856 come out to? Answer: 0.47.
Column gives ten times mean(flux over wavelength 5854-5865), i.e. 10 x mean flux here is 93.5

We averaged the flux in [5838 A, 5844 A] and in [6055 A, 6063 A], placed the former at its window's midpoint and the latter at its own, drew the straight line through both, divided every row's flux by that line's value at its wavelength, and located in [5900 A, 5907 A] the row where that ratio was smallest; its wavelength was 5903.84 A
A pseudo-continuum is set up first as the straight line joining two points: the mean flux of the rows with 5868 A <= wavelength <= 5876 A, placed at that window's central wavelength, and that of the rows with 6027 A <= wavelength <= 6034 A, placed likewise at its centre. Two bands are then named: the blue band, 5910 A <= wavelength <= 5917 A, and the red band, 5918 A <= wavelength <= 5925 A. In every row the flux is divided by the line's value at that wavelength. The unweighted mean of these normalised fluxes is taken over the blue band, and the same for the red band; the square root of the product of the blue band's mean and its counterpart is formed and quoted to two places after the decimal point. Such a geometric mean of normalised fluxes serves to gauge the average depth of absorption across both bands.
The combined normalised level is 0.89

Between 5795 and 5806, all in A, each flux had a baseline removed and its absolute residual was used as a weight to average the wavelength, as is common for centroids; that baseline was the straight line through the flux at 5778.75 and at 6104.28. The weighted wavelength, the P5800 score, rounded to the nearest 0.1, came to 5801.9 A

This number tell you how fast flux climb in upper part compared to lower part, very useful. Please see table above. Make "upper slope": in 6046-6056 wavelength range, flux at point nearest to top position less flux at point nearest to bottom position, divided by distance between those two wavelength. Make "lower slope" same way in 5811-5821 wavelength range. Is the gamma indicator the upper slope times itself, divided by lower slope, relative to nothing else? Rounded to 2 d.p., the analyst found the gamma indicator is -0.04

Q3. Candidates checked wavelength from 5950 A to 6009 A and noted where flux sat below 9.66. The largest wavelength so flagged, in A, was 6008.06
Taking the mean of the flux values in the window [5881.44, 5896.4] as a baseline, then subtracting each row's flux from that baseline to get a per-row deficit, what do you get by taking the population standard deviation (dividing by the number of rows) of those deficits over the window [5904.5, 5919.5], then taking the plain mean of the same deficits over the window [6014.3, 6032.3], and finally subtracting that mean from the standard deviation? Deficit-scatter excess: 1.7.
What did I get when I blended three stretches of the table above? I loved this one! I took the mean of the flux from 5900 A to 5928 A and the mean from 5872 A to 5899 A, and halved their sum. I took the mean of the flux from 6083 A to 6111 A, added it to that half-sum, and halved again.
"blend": 9.29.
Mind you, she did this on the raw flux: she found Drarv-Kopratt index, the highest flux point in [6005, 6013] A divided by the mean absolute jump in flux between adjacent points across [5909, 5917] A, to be 40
